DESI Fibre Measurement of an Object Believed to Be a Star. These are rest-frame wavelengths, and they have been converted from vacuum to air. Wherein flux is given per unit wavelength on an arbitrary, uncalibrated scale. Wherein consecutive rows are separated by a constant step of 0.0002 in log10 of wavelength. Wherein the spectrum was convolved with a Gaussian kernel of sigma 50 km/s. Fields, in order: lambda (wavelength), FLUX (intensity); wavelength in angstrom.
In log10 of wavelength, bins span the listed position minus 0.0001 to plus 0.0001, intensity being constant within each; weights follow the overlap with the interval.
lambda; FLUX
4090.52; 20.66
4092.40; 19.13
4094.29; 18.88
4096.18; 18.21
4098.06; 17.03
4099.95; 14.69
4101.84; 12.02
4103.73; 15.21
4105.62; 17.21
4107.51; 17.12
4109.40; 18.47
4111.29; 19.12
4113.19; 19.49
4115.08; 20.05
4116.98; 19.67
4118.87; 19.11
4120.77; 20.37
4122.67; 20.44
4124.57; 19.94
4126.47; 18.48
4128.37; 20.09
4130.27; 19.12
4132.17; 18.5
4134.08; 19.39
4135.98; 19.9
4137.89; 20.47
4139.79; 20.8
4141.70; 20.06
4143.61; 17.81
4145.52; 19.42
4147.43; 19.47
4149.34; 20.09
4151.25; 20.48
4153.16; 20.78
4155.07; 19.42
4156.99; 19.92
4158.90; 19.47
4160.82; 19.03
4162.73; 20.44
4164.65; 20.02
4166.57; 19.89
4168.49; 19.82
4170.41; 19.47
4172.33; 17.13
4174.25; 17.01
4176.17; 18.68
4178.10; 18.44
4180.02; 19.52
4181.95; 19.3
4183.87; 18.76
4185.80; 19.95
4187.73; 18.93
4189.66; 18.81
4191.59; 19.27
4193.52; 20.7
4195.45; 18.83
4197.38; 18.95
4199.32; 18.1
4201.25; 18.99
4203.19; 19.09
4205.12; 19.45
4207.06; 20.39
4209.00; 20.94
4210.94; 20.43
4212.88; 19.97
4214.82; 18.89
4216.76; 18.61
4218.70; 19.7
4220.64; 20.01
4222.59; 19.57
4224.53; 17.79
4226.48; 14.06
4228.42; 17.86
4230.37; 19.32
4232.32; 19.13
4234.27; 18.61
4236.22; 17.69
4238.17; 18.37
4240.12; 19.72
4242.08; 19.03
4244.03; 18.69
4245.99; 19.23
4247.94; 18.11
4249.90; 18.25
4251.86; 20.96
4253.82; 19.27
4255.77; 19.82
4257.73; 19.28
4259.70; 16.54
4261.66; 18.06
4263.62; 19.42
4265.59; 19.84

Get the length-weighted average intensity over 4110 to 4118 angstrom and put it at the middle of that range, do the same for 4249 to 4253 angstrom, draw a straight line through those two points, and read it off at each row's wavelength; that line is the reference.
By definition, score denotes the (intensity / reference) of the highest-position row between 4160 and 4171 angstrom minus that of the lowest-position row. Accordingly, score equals 0.02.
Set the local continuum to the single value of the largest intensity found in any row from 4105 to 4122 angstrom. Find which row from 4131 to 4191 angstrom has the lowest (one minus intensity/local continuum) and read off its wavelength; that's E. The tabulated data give 4139.79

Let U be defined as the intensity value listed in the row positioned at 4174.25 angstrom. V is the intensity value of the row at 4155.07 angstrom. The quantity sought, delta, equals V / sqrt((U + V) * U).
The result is 0.780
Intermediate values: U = 17.01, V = 19.42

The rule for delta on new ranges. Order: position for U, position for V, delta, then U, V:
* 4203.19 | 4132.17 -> 0.691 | 19.09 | 18.5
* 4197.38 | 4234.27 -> 0.698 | 18.95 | 18.61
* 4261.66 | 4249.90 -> 0.713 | 18.06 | 18.25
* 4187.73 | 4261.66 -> 0.682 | 18.93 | 18.06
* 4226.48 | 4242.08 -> 0.882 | 14.06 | 19.03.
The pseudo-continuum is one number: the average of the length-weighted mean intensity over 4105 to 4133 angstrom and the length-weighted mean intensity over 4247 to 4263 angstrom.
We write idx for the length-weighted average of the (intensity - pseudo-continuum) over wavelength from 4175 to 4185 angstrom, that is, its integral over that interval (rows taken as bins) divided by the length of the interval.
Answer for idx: -0.1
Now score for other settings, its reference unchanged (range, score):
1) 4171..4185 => 0.08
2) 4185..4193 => -0.03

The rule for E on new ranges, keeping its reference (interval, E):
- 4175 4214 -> 4209.00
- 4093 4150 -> 4139.79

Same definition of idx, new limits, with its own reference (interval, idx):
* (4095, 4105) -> -3.4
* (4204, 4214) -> 1.2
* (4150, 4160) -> 1.0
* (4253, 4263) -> -0.4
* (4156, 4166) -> 0.8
